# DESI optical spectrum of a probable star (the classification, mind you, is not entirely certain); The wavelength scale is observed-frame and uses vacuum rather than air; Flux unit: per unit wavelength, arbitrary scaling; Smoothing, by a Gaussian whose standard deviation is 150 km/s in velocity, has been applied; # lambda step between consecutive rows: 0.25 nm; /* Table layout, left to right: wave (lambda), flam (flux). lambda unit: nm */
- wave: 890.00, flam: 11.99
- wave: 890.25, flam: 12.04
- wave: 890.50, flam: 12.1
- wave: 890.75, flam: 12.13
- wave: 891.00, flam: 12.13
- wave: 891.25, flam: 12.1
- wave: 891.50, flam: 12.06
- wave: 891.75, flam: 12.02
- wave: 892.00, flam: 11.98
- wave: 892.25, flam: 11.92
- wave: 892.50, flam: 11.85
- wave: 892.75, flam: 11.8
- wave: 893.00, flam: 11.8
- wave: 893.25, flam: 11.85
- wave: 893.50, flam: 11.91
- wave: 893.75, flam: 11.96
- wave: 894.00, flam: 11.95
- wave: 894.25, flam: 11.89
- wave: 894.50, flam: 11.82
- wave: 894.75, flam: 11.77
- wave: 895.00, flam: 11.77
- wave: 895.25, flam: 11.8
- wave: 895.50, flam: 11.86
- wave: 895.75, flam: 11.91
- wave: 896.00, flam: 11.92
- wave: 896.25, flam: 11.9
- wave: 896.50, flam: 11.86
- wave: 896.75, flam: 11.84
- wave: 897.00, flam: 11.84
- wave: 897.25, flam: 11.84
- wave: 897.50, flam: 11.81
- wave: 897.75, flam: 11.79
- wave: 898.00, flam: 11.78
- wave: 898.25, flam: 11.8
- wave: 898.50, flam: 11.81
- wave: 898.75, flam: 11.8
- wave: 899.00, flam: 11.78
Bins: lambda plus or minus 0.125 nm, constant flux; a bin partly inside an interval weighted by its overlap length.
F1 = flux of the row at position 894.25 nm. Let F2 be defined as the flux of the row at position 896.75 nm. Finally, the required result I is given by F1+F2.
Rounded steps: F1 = 11.89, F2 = 11.84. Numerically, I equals 23.7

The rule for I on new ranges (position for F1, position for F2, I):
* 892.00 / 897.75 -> 23.8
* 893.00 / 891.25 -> 23.9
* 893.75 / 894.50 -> 23.8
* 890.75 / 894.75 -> 23.9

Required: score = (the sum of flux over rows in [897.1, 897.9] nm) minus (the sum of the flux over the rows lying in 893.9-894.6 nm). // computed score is -0.2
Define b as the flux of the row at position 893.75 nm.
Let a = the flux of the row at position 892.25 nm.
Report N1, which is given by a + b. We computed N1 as 23.9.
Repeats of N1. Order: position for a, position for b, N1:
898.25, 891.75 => 23.8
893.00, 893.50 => 23.7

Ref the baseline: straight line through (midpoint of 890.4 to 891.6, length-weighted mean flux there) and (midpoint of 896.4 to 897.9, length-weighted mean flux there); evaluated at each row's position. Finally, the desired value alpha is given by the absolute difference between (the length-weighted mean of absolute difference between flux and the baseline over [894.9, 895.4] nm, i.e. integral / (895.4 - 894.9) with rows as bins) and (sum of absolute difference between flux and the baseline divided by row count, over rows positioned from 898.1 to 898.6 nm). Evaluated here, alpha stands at 0.10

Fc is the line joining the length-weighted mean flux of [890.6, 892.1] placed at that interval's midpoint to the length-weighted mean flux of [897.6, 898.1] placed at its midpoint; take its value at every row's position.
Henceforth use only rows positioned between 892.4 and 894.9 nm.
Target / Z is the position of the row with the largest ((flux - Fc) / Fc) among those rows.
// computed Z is 894.00 nm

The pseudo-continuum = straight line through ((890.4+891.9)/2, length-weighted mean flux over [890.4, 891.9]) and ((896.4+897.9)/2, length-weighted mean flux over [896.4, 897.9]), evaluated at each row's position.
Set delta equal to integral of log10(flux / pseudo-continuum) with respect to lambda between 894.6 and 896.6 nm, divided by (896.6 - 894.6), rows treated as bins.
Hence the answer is -0.0017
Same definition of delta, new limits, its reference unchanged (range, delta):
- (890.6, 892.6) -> -0.0015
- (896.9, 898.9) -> 0.0004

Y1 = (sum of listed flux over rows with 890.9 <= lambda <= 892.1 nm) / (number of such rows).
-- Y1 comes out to 12.1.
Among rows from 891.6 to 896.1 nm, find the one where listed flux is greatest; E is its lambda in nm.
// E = 891.75 nm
